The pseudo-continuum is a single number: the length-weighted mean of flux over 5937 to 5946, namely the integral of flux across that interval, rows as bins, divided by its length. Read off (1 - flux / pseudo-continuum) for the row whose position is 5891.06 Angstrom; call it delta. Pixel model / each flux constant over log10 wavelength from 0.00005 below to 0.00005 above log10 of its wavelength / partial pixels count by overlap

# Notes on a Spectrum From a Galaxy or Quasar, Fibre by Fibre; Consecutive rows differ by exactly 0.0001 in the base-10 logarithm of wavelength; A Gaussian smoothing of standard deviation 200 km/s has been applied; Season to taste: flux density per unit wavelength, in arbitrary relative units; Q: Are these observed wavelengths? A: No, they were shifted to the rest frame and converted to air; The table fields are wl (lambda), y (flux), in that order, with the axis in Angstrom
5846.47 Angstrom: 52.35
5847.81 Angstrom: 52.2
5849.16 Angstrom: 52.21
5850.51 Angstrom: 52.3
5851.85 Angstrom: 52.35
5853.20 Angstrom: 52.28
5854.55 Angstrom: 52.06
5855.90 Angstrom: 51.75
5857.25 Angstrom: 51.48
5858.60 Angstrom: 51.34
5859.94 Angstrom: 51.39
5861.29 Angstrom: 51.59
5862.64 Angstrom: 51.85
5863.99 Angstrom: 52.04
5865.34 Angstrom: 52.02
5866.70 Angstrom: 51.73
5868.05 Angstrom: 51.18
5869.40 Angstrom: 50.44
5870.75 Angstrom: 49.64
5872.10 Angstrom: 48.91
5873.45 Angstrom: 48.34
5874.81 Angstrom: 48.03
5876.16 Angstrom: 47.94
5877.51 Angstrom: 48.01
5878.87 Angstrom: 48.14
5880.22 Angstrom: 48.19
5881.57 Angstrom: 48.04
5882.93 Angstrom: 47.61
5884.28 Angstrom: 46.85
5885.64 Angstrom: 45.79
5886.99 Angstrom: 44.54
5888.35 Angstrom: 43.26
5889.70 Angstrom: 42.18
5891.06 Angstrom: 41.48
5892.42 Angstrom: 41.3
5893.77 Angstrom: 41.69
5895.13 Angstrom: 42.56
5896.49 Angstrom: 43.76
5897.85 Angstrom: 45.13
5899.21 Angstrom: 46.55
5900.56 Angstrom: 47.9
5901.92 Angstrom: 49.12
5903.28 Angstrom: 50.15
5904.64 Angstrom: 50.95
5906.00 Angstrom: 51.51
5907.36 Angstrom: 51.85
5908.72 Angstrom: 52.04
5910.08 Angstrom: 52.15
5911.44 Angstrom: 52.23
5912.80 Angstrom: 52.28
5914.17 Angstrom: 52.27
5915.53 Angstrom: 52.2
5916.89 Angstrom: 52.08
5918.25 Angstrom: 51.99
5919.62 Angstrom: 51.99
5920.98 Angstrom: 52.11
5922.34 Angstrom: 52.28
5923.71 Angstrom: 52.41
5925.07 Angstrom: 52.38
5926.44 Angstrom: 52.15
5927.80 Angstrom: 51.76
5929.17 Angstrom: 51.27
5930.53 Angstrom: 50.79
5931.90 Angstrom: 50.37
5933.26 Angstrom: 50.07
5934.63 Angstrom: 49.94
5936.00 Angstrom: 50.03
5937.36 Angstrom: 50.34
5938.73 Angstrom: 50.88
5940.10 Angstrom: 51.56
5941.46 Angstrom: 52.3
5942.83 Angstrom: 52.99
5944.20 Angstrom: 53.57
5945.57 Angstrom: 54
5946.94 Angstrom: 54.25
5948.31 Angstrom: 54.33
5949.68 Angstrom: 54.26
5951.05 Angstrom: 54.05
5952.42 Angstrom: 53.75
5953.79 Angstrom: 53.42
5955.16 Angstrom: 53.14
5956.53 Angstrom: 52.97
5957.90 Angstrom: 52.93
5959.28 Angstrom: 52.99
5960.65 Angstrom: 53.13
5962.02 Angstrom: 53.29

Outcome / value 0.21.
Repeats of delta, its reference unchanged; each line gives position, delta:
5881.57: 0.08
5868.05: 0.02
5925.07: 0.00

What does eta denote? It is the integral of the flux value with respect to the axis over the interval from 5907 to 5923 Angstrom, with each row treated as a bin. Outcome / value 834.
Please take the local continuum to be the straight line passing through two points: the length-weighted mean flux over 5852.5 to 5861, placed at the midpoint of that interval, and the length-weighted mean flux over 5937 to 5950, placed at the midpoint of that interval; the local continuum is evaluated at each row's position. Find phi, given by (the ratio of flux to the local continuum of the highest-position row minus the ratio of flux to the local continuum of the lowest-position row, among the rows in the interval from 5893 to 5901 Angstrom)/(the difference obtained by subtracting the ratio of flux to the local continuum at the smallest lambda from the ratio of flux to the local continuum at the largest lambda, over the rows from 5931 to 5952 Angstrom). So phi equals 1.8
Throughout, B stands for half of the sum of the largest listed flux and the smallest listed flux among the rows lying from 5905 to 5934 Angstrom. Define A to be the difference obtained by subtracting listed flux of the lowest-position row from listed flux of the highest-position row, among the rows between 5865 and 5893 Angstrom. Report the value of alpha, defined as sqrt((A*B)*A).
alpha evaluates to 77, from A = -11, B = 51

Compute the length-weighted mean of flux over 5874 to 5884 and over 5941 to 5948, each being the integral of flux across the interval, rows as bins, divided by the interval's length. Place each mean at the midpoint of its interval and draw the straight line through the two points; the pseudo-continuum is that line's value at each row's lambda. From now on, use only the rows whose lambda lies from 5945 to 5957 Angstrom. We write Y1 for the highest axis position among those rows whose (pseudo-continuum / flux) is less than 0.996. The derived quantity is 5949.68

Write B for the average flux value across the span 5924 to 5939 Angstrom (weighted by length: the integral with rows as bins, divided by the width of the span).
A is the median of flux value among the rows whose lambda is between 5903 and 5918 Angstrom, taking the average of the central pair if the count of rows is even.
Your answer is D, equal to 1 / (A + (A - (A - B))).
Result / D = 0.0097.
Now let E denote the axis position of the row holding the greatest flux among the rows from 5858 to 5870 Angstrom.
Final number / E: 5863.99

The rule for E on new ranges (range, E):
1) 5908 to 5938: 5923.71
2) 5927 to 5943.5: 5942.83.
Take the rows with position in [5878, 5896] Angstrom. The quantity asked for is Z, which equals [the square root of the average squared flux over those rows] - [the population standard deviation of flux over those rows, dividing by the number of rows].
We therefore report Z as 42.1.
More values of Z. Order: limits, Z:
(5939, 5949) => 52.3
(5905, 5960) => 51.1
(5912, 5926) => 52.1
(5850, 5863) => 51.5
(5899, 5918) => 49.2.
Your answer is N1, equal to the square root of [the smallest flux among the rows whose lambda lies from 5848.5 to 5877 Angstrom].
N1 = 6.92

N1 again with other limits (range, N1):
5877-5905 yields 6.43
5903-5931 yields 7.08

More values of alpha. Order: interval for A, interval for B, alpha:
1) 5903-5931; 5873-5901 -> 4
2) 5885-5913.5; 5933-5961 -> 47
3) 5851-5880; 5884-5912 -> 29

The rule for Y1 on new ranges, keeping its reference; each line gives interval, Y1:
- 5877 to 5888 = 5878.87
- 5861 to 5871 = 5870.75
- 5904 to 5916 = 5915.53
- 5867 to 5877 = 5876.16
